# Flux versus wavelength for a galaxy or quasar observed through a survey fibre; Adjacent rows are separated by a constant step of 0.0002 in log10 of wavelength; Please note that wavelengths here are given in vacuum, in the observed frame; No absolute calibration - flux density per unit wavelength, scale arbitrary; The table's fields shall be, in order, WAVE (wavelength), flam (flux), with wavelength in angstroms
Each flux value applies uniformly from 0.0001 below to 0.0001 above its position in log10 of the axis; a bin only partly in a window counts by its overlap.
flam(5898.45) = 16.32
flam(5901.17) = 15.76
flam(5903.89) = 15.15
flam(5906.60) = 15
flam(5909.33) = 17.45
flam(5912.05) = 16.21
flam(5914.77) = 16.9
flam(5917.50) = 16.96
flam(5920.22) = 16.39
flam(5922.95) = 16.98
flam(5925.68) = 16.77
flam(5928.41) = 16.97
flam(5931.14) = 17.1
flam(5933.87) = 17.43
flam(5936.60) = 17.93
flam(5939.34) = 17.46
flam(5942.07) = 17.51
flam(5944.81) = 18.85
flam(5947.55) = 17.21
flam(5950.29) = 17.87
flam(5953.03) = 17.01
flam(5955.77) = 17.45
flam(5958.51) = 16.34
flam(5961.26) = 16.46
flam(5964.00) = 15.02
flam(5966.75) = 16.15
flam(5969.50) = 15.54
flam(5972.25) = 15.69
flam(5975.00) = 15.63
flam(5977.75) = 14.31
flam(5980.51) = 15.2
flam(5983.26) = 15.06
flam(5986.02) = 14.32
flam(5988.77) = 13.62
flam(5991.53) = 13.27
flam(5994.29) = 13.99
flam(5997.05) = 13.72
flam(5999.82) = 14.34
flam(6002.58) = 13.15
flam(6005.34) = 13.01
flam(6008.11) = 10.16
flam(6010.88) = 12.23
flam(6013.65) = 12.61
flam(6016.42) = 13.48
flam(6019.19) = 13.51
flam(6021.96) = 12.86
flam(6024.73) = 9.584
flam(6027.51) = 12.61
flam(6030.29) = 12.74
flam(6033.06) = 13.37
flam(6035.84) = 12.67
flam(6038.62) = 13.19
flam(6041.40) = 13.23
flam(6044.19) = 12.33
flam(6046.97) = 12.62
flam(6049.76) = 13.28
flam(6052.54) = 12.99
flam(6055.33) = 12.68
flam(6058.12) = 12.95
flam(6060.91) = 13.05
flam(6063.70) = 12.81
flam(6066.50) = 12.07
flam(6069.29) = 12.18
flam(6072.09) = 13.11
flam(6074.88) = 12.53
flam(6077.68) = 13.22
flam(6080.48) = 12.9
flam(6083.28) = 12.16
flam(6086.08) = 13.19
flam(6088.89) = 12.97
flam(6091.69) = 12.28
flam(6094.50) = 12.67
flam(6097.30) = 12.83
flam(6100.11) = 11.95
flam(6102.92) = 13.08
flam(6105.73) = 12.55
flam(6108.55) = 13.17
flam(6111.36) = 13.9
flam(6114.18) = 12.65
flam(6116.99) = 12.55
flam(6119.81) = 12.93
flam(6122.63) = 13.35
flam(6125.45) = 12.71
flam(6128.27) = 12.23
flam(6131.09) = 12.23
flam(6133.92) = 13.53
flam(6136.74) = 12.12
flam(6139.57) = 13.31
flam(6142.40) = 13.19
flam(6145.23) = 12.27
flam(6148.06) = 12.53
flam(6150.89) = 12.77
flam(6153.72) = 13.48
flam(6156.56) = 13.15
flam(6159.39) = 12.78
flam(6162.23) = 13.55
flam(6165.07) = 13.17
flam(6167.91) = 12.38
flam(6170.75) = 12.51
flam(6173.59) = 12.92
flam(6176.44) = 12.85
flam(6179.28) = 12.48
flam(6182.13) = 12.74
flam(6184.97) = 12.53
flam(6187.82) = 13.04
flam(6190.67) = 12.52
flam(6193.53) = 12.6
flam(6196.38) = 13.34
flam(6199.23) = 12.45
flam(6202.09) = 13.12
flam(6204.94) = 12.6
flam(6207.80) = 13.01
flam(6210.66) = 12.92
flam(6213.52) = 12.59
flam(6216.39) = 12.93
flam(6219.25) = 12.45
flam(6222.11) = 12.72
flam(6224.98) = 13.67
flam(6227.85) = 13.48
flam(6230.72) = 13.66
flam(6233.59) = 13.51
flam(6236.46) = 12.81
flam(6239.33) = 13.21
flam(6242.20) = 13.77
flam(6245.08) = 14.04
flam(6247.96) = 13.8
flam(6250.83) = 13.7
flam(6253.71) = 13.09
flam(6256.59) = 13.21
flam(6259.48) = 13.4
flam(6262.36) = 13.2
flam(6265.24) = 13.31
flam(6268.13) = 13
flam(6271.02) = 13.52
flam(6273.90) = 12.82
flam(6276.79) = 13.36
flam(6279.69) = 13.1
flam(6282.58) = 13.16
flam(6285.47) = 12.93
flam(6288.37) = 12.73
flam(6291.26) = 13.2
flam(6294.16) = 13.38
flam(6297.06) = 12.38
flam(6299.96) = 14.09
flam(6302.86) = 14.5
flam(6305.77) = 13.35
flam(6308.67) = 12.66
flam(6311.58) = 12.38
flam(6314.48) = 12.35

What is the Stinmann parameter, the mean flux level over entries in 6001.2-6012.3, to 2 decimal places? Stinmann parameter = 12.14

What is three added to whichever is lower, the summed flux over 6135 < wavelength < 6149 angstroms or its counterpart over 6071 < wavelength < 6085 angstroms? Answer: 66.4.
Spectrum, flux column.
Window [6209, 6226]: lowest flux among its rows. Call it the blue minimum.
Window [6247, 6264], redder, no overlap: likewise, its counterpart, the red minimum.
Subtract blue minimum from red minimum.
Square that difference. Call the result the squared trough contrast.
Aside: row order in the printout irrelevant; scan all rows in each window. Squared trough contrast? 0.4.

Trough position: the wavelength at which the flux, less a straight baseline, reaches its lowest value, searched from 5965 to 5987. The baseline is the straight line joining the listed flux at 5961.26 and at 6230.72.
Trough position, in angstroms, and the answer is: 5977.75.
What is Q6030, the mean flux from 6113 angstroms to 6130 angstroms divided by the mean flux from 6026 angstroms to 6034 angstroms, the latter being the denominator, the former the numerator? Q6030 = 0.99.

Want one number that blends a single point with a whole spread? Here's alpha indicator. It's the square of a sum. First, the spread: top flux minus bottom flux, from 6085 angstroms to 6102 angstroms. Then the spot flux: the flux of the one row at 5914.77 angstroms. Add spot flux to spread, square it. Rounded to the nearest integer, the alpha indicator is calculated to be 329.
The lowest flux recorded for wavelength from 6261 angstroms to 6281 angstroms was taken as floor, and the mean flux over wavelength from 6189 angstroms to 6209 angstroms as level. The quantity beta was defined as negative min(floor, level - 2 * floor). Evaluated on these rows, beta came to 12.8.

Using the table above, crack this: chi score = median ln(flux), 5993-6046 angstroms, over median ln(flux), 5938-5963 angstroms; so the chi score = 0.897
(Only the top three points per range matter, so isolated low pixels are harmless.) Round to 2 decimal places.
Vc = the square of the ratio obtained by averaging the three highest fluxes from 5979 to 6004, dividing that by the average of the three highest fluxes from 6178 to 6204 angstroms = 1.27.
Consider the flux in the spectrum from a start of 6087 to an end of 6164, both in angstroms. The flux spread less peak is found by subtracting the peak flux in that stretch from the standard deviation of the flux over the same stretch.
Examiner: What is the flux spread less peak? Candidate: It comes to -13.4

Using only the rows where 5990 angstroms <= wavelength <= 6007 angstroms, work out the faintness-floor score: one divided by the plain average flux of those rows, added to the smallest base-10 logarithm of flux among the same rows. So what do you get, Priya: 1.19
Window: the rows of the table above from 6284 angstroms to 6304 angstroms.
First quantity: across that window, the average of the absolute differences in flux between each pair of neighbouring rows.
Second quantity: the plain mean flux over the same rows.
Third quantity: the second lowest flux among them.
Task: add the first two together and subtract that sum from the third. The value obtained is -1.2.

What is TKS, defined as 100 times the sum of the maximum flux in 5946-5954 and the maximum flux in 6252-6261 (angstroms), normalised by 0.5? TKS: 6254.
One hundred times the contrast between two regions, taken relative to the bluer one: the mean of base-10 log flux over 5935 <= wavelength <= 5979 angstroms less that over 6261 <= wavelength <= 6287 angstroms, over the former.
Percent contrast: 8.3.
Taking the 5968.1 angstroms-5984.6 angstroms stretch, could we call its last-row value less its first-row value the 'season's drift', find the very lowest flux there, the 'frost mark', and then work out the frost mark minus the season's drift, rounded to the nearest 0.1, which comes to 14.8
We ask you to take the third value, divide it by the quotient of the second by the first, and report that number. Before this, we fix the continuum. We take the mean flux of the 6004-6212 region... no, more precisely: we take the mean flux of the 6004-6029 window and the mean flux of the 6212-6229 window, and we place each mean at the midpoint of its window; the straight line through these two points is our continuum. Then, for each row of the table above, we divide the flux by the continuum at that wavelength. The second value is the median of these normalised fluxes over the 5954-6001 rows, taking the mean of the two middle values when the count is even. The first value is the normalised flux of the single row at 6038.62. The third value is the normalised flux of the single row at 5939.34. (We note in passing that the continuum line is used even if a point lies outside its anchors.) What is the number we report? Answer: 1.26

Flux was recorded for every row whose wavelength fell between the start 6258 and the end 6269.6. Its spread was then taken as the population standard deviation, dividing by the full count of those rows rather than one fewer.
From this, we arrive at 0.15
